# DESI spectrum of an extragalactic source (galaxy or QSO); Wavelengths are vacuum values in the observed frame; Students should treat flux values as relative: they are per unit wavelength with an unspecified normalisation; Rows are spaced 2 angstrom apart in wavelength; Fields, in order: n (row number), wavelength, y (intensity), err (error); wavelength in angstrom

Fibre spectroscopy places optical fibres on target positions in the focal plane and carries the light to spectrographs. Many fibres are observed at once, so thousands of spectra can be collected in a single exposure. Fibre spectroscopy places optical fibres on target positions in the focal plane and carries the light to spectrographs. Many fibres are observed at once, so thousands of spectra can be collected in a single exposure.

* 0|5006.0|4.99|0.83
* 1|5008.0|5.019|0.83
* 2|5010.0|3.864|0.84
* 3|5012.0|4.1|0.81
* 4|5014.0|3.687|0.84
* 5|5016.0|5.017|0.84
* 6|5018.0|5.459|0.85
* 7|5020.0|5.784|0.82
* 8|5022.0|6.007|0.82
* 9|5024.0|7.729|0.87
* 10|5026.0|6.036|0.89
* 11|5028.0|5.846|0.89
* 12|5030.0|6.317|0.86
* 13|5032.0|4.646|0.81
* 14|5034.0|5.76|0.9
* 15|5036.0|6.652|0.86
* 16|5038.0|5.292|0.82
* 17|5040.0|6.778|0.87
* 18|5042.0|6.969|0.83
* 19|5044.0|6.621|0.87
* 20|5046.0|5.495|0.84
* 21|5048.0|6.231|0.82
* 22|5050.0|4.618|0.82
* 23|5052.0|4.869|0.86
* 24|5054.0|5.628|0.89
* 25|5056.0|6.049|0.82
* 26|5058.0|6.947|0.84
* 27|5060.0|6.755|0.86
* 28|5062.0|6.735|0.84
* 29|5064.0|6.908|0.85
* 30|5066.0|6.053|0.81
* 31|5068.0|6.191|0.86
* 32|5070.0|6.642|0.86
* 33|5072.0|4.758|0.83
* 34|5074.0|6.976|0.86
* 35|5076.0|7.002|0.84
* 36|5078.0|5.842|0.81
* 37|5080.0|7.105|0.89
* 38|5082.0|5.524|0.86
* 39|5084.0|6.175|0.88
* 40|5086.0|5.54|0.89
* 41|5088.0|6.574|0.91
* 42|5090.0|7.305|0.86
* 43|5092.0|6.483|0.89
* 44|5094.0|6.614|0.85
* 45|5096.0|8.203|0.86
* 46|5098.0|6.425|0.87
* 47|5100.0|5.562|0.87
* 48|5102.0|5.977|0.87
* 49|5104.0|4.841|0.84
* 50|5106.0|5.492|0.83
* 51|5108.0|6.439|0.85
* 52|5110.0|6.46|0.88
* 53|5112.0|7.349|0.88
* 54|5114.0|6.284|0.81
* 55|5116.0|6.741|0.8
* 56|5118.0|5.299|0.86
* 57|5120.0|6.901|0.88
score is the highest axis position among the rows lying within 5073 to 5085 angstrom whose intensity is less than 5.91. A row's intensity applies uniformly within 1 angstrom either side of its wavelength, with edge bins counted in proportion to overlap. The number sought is 5082.0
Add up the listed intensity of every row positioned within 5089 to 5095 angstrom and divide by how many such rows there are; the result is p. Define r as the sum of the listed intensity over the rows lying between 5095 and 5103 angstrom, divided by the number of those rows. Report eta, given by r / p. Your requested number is 0.96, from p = 6.8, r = 6.54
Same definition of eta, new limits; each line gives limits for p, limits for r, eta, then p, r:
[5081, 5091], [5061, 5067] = 1.05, 6.2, 6.57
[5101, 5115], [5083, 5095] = 1.05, 6.1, 6.45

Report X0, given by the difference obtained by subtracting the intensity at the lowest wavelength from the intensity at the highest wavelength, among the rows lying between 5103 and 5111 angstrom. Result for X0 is 1.6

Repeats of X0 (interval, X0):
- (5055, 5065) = 0.9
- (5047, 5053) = -1.4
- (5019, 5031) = 0.5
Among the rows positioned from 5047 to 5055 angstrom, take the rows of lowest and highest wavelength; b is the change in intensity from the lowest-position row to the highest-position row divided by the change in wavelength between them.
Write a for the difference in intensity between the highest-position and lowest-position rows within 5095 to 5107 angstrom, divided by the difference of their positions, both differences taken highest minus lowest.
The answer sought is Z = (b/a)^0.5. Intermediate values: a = -0.27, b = -0.10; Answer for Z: 0.6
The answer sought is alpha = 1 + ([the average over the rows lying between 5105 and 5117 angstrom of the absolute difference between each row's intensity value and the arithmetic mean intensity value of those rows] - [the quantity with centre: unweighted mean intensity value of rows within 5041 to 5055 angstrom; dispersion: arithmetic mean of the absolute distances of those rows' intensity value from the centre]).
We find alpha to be 0.68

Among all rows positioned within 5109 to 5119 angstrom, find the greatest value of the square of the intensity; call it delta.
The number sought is 54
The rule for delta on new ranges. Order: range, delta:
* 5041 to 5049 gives 49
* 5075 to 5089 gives 50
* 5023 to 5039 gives 60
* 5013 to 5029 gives 60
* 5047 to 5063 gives 48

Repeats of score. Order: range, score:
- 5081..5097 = 5086.0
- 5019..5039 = 5038.0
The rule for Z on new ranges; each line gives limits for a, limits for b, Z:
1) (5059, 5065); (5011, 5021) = 2.3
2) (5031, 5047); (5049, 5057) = 2.0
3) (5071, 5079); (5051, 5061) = 1.1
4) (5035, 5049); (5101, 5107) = 1.9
